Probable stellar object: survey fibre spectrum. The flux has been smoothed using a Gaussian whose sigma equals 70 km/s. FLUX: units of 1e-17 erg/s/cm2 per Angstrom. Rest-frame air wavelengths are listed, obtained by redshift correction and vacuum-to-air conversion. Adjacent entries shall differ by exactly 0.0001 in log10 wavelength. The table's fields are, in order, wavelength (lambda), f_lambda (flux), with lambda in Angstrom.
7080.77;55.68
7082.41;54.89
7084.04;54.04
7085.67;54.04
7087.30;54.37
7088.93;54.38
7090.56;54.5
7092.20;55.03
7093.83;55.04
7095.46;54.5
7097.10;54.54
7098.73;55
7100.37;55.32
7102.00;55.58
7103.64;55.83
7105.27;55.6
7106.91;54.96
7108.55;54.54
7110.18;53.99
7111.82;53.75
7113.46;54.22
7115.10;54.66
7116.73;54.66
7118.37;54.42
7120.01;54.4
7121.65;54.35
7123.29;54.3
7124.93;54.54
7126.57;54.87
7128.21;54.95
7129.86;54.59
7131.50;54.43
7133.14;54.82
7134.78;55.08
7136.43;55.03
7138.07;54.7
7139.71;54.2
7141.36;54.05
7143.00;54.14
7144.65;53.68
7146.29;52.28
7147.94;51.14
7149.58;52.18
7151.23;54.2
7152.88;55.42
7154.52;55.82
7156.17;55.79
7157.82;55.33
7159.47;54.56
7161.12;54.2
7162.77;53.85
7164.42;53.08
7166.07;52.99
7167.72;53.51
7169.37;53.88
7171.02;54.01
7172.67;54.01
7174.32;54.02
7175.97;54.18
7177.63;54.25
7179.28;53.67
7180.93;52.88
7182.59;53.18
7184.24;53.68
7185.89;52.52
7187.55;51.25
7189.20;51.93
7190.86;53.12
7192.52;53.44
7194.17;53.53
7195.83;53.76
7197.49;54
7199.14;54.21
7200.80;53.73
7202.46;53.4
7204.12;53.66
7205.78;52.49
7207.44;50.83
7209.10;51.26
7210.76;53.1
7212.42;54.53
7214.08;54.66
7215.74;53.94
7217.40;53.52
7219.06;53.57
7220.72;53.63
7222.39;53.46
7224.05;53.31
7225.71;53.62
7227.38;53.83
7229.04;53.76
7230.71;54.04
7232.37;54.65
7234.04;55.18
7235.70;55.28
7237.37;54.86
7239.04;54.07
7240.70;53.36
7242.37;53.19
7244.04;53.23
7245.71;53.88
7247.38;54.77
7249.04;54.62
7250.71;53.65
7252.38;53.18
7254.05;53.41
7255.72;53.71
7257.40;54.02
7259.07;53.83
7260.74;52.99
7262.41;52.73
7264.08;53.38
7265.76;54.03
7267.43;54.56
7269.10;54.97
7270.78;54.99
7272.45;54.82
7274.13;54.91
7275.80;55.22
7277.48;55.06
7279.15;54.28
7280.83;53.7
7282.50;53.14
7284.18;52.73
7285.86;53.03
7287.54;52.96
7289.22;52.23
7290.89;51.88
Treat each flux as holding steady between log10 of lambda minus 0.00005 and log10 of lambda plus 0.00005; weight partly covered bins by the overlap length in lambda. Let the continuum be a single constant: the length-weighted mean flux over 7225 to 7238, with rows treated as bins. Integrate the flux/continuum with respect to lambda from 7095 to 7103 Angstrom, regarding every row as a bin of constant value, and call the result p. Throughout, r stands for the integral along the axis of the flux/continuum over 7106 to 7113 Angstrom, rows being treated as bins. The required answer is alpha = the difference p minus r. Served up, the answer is 1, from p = 8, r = 7.0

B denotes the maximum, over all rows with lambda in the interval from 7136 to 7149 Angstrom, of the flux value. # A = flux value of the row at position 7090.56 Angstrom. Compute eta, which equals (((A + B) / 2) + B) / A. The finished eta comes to 2.01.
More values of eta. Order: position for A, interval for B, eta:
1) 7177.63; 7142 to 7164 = 2.04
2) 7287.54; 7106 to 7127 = 2.06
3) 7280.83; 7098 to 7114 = 2.06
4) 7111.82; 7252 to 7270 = 2.03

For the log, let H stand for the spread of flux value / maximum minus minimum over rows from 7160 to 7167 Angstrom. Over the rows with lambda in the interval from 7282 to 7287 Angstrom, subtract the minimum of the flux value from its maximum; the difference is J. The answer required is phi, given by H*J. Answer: 0.5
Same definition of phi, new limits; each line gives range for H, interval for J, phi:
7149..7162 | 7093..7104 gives 4.8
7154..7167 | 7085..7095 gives 2.8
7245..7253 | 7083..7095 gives 1.6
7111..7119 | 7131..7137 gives 0.6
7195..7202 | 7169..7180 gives 0.3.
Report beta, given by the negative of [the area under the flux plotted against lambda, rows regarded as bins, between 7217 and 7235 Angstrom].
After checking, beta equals -970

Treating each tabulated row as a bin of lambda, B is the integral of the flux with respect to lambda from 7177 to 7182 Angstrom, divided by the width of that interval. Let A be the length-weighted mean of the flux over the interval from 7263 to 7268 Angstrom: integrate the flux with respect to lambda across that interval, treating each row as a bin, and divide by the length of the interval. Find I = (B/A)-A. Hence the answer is -52.9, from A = 53.9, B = 53.6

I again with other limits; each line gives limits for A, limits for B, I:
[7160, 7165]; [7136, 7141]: -52.7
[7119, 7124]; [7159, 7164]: -53.3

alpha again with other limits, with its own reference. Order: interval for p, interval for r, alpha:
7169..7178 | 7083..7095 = -3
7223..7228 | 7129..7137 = -3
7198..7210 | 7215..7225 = 2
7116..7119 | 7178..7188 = -7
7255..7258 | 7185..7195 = -7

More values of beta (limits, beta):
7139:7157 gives -970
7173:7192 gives -1010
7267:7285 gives -979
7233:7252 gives -1029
